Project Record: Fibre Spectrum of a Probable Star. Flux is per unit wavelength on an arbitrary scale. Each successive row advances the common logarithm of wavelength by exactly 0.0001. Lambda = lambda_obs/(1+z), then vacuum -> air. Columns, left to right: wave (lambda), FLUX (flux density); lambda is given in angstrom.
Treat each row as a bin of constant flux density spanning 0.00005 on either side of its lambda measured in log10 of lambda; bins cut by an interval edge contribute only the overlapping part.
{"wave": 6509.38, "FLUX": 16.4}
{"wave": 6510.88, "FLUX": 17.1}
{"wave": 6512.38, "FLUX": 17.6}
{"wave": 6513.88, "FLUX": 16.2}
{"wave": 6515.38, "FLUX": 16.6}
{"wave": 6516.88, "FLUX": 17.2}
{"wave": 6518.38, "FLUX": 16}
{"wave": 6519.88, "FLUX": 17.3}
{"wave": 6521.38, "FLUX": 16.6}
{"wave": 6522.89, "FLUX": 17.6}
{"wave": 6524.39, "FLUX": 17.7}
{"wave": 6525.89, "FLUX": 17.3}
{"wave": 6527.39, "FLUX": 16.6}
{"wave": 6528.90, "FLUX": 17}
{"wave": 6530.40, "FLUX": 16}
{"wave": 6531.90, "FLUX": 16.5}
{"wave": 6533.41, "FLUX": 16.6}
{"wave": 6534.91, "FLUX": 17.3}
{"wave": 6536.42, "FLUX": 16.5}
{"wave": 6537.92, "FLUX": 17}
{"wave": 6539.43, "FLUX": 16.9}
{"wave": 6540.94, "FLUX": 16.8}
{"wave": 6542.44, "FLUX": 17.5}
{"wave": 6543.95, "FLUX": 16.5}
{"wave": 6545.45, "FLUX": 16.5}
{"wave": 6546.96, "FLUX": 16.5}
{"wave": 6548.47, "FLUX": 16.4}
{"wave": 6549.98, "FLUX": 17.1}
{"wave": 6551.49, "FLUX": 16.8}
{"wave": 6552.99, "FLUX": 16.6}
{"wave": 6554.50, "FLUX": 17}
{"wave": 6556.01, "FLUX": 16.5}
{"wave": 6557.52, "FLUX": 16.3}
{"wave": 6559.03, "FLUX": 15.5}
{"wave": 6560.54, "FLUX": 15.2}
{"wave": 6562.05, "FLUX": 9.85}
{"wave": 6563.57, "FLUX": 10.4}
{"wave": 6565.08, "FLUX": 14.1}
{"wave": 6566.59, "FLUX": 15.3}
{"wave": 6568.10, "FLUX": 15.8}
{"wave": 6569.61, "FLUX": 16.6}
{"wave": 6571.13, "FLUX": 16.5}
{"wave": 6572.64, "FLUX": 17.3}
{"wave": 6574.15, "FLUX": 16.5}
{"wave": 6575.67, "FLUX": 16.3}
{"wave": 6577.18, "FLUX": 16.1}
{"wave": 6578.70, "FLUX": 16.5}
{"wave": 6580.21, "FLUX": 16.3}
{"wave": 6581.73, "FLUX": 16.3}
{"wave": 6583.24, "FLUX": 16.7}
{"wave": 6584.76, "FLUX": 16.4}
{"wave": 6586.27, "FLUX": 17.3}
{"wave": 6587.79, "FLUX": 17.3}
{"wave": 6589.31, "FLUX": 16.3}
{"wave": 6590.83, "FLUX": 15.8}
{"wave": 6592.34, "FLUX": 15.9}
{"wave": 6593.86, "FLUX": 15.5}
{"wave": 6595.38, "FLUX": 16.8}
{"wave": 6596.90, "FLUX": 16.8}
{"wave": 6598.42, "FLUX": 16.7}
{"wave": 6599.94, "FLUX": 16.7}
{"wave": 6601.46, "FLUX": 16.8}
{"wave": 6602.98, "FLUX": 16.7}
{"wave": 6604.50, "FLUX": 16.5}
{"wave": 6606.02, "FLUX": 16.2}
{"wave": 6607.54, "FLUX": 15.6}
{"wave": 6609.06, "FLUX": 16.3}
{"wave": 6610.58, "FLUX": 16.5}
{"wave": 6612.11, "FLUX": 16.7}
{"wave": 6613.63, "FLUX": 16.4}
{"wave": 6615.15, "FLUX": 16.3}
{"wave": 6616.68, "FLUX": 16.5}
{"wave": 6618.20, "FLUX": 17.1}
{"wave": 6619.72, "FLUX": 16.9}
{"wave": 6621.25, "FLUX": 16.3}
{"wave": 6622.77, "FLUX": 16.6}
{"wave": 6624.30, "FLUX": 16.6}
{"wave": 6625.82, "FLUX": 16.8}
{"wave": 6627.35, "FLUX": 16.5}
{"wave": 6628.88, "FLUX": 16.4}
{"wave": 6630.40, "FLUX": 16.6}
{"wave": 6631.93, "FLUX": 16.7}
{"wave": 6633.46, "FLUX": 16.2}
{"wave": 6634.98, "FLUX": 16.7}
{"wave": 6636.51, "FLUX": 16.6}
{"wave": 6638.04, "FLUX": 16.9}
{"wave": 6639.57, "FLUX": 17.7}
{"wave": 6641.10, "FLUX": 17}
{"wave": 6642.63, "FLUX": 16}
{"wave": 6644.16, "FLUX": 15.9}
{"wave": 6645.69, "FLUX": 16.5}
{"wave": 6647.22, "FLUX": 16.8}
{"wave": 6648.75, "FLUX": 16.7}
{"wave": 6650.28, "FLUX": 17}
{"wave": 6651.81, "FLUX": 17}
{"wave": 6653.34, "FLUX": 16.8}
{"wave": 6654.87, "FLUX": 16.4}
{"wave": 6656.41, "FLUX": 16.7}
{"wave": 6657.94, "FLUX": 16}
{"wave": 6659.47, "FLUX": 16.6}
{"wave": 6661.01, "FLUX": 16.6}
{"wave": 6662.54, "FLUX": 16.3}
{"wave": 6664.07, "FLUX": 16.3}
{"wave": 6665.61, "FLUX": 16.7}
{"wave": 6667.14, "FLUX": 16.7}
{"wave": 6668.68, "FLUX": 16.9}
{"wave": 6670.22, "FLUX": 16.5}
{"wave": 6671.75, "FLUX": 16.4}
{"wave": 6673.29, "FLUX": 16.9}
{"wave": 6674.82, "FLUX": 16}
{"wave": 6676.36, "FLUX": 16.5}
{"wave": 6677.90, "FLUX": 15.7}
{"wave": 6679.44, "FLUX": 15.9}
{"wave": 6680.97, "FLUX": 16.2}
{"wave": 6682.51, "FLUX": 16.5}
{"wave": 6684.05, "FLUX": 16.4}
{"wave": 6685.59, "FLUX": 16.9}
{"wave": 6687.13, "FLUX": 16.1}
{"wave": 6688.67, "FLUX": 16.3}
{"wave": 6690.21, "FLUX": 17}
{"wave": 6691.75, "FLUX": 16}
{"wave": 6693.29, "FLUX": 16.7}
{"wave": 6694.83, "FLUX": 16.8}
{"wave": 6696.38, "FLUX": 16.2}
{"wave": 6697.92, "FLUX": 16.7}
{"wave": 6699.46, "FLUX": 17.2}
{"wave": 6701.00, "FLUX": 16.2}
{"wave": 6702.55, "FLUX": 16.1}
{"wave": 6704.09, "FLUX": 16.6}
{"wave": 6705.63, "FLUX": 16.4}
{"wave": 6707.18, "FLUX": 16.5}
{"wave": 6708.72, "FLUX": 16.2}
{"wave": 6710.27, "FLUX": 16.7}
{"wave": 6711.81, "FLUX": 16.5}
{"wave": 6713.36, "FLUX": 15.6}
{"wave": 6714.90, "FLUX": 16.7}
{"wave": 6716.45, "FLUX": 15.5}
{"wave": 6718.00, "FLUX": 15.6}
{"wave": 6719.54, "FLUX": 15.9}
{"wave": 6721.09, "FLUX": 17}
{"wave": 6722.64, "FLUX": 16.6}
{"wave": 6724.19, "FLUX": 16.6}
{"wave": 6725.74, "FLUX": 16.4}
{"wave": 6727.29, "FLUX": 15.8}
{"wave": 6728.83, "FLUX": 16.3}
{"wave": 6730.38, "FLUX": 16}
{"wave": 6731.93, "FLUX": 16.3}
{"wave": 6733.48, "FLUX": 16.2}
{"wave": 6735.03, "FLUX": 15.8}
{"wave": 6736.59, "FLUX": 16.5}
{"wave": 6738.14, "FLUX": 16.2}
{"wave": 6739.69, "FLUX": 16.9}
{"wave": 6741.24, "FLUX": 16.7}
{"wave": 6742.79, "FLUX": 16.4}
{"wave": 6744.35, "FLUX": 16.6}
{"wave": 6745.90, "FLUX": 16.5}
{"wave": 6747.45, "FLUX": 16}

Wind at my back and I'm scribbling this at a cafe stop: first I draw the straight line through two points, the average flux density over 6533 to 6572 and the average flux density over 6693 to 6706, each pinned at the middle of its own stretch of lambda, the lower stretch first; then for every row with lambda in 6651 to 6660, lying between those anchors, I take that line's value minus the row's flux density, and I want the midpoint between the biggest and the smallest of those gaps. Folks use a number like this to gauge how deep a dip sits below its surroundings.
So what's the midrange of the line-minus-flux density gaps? -0.14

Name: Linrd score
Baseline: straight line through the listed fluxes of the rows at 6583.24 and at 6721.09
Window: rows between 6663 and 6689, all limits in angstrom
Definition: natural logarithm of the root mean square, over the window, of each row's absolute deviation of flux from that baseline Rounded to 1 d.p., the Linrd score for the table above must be -0.5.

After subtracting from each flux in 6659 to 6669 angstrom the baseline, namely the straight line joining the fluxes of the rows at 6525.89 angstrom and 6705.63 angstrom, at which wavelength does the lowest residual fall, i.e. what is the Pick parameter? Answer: 6662.54 angstrom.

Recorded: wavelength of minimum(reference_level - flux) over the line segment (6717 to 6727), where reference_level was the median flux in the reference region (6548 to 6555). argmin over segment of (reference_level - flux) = 6721.09 angstrom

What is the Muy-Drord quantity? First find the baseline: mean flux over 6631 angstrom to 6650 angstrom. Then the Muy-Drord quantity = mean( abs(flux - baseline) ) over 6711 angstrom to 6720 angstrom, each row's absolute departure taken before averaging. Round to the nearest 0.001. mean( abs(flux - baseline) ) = 0.694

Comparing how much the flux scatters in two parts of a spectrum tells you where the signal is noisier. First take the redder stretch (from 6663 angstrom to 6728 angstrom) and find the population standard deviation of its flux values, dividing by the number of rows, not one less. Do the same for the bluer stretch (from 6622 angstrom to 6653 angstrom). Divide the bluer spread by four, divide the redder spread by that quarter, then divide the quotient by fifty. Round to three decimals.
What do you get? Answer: 0.087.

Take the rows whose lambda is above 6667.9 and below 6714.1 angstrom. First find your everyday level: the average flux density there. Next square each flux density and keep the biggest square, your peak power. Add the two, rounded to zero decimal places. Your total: 312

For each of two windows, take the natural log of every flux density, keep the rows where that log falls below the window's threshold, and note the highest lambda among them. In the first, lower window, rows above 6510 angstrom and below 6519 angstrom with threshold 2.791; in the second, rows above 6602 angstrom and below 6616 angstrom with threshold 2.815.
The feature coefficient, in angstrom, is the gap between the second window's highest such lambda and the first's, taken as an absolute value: 96.8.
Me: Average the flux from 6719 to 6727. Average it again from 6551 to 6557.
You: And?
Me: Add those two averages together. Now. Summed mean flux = 33.2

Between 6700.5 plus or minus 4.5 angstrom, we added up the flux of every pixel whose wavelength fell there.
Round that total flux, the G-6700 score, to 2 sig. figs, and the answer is 99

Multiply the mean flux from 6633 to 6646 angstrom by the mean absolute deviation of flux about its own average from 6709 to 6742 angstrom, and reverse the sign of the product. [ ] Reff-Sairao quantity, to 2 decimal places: -6.15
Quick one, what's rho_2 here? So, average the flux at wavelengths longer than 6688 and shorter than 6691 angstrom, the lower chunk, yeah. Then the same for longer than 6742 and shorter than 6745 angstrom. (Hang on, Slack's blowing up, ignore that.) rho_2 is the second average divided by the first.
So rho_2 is 0.99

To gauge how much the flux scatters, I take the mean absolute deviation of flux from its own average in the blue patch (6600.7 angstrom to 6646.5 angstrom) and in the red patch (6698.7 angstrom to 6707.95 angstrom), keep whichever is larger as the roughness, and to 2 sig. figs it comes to 0.28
